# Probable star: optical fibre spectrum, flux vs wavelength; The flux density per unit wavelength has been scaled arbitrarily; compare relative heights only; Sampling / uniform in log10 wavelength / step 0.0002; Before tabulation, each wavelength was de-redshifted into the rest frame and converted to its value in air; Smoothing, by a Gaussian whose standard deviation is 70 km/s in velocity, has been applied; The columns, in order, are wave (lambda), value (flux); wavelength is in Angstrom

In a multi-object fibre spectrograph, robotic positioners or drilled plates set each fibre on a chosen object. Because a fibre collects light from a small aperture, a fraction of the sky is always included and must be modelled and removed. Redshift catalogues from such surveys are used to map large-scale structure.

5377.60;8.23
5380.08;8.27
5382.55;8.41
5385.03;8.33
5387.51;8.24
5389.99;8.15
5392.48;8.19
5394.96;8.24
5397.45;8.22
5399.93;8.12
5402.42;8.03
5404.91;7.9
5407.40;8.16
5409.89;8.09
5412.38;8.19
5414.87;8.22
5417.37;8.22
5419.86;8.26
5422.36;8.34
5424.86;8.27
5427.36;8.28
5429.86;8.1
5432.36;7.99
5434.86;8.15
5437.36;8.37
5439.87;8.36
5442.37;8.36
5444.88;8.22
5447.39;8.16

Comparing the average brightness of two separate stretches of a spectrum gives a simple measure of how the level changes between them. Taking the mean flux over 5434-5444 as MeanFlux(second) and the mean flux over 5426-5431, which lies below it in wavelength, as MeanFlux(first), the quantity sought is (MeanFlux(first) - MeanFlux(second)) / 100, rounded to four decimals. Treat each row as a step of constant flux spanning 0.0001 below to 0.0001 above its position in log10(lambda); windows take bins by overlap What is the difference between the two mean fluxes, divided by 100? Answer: -0.0012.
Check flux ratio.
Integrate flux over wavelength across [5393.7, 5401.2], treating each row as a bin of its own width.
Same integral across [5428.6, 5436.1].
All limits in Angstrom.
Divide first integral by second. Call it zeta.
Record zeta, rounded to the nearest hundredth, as 1.01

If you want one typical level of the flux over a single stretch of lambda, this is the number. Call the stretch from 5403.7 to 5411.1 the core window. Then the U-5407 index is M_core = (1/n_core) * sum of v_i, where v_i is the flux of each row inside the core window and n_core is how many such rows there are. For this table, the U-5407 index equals 8.05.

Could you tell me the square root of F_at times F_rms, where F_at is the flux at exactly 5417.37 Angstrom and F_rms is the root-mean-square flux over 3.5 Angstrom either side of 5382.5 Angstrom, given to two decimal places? 8.28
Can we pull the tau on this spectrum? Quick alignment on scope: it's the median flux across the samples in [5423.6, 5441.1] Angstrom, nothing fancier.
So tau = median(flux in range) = 8.27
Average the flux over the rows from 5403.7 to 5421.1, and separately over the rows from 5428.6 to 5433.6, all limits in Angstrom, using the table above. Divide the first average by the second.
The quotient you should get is 1.01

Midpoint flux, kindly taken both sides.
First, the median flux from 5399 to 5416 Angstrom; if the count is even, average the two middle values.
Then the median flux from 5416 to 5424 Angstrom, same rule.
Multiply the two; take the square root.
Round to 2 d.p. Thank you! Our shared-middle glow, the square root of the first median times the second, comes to 8.19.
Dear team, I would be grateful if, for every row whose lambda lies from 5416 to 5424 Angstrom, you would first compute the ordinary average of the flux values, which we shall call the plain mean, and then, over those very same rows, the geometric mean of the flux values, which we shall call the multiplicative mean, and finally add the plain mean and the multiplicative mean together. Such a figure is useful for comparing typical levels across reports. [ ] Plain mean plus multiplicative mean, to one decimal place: 16.5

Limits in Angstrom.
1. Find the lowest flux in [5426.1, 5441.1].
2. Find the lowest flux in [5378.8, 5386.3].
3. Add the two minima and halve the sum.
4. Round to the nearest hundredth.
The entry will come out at 8.13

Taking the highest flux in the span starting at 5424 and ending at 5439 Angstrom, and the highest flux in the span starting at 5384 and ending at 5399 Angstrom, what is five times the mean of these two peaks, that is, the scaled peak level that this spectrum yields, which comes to 41.75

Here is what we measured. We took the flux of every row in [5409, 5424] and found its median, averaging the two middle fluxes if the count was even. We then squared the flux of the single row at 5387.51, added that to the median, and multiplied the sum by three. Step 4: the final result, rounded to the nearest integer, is 228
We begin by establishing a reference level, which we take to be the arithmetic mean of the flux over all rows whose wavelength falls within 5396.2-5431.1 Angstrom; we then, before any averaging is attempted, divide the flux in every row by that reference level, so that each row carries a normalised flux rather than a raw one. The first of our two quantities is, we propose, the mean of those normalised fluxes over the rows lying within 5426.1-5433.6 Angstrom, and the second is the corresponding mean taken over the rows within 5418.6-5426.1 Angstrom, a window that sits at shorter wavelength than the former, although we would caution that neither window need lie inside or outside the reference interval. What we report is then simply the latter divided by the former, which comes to 1.02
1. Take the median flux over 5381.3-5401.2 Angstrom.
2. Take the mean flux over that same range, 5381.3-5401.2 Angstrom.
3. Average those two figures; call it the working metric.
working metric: 8.23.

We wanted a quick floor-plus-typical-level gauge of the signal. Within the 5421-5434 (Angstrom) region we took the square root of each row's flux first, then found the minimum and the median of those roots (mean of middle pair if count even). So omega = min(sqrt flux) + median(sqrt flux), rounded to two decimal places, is 5.70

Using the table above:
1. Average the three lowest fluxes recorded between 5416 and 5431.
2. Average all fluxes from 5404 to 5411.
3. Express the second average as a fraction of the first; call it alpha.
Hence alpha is 0.983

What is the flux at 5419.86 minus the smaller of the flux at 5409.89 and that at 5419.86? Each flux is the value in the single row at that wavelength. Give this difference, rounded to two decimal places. 0.17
